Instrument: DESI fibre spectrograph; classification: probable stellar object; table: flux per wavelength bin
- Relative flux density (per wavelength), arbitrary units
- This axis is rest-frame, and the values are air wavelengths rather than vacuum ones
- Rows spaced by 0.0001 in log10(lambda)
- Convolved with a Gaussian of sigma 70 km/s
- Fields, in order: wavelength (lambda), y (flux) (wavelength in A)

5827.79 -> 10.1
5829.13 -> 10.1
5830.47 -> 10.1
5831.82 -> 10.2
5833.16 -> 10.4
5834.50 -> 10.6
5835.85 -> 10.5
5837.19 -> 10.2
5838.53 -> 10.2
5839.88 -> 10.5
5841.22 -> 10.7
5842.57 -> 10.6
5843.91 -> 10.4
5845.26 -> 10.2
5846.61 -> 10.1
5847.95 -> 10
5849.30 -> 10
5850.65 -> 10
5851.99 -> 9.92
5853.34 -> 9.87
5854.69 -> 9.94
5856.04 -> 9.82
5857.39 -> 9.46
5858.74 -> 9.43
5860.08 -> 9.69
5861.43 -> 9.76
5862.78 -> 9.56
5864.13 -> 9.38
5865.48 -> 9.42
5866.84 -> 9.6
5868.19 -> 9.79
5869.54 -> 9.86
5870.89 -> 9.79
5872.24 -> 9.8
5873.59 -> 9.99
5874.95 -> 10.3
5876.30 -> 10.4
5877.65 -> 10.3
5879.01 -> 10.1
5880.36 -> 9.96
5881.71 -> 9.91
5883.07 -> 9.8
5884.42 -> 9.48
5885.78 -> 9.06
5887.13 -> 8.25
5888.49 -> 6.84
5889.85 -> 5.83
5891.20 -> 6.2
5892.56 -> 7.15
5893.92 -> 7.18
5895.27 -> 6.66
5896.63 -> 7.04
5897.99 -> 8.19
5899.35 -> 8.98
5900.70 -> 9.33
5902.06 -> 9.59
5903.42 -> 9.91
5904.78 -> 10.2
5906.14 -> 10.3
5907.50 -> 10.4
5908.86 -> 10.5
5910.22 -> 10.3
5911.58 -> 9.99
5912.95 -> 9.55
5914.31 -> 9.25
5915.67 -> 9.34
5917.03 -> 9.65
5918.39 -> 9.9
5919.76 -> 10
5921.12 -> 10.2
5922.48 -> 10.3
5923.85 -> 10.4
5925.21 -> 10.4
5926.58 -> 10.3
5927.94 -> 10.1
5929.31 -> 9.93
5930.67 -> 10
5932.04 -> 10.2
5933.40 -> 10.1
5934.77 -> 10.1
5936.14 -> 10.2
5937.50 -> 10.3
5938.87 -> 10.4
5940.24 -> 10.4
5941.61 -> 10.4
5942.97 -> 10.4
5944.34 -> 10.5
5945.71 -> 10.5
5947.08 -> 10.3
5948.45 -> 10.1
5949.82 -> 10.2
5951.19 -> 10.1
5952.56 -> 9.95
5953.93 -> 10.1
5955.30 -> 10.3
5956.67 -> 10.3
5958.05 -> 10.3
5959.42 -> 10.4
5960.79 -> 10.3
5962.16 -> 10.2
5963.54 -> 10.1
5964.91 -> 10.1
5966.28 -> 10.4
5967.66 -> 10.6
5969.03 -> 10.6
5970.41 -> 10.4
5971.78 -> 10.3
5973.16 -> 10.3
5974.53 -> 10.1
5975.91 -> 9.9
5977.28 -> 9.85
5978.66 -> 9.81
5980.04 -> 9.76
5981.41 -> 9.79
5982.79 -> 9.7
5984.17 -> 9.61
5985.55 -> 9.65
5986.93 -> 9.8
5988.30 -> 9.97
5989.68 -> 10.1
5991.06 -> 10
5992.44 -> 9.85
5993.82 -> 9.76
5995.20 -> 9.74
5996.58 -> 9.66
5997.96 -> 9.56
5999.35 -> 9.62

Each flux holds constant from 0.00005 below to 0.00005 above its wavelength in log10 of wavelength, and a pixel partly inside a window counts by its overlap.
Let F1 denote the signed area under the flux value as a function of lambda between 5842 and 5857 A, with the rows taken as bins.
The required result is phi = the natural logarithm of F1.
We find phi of 5.02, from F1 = 151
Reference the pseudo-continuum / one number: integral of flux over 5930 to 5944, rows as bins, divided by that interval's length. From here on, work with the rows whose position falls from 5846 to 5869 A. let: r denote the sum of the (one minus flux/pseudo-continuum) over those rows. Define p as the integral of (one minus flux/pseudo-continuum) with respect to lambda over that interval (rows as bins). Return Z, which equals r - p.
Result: -0.30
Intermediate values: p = 1.1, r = 0.8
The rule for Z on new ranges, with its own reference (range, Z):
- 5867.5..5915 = -1.35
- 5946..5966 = -0.02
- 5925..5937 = -0.04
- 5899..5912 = -0.06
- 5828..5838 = 0.00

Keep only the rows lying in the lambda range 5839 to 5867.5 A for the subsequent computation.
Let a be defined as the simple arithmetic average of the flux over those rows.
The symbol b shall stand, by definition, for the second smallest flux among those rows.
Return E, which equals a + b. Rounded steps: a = 9.9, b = 9.42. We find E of 19.3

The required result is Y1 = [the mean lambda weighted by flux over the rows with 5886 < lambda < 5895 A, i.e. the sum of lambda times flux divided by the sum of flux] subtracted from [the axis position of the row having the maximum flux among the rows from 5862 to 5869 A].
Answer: -22.3 A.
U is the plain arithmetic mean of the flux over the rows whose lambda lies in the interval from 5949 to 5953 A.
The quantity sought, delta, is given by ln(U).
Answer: 2.31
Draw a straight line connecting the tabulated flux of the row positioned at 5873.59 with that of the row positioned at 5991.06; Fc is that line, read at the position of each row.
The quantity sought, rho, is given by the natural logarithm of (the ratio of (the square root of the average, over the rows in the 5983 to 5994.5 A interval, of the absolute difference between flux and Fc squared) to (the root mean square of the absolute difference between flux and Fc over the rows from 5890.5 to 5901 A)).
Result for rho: -2.45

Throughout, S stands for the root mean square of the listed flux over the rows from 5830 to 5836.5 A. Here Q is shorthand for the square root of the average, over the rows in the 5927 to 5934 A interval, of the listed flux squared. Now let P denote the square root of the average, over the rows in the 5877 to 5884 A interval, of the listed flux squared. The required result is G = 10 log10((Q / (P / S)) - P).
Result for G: -4.0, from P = 10.0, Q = 10.1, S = 10.4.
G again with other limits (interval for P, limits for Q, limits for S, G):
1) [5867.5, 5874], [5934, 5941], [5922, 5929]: -0.4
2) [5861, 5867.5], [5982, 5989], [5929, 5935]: -1.3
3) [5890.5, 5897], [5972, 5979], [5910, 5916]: 8.6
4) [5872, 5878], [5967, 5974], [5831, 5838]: -2.9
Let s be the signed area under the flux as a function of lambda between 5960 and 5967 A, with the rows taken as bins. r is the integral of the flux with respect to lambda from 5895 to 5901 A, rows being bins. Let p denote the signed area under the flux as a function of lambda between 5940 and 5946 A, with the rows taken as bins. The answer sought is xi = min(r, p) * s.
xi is 3459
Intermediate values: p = 62.7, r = 48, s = 71.6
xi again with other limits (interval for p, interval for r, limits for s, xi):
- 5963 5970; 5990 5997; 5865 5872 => 4670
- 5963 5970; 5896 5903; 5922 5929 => 4372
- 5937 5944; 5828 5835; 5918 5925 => 5122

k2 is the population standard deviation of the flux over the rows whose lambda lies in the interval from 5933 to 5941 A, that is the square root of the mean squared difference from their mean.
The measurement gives 0.126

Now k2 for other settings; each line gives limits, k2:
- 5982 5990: 0.177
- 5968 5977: 0.221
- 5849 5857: 0.065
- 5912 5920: 0.272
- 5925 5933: 0.164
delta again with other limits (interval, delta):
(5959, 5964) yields 2.33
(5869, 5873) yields 2.28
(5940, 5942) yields 2.34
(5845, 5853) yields 2.31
